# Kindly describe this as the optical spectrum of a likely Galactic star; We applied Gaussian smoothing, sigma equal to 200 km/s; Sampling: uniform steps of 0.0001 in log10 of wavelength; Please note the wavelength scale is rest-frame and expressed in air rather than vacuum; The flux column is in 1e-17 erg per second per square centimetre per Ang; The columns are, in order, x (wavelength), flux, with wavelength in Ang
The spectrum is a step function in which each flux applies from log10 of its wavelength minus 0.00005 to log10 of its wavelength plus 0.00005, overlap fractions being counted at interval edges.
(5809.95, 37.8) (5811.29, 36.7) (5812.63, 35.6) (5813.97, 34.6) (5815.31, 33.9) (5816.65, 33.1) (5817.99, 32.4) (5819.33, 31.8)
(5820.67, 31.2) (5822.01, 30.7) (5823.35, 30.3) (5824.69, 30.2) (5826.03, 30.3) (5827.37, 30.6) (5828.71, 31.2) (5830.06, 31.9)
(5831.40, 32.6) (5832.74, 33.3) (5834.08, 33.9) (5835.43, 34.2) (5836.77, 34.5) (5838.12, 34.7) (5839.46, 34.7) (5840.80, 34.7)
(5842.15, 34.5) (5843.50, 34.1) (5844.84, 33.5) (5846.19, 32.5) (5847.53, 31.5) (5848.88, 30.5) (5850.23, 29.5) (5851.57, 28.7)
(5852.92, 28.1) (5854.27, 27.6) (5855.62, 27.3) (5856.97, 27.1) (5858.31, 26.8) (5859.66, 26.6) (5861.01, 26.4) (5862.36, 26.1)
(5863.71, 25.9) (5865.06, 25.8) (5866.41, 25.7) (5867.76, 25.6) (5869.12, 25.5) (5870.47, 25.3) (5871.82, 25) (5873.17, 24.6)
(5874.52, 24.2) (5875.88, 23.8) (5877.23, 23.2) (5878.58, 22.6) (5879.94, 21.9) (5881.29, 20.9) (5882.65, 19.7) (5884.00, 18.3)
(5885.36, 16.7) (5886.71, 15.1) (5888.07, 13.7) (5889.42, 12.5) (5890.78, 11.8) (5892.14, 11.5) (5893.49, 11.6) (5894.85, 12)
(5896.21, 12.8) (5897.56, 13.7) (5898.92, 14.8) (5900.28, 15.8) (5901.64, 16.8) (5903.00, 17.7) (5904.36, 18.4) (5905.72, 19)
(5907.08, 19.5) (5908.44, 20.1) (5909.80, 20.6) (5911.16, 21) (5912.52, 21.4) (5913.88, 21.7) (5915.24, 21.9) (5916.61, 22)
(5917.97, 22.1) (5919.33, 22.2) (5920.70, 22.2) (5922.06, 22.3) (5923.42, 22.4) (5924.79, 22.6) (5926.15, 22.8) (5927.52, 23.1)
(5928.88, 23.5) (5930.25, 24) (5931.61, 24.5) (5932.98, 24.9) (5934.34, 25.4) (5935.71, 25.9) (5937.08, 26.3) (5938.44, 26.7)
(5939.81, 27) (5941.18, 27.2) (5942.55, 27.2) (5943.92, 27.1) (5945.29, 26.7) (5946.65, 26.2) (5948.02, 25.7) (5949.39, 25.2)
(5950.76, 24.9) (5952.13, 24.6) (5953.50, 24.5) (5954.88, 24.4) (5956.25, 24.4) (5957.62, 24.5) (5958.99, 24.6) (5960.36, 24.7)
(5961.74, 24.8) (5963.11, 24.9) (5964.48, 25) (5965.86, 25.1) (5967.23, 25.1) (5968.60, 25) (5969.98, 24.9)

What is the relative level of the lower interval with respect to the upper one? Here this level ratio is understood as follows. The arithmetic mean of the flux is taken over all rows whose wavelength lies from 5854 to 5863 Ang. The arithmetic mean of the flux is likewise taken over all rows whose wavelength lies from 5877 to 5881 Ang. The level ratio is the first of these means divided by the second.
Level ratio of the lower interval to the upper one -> 1.2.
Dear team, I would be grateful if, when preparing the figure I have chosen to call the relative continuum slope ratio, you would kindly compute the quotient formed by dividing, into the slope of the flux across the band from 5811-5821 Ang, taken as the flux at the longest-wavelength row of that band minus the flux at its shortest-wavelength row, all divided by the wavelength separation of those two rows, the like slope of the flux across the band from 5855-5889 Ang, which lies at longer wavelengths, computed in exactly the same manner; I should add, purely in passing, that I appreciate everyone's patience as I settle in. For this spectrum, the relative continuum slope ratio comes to 1.4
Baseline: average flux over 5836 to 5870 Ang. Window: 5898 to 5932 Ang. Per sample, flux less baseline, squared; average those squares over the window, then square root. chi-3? 9.0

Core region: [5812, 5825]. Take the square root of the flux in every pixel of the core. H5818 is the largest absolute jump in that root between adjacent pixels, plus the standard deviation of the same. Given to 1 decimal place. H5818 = 0.2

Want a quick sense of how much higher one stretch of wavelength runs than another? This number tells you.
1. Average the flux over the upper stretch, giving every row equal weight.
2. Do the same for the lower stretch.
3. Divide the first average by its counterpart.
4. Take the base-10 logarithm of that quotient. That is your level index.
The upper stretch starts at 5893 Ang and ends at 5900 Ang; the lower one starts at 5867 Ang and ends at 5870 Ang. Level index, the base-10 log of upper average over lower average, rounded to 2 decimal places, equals -0.29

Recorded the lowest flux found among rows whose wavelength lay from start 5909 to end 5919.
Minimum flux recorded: 20.6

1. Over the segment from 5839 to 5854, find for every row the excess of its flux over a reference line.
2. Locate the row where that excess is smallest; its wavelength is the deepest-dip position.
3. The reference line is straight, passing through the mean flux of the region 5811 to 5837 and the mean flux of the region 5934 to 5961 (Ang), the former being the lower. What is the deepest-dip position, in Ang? 5852.92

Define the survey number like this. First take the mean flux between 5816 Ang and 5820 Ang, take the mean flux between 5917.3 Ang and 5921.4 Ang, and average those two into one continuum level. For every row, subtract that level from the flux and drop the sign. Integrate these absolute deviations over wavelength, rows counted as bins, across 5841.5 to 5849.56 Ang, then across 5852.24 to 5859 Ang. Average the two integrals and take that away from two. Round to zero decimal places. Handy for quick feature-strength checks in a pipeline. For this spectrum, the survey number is -21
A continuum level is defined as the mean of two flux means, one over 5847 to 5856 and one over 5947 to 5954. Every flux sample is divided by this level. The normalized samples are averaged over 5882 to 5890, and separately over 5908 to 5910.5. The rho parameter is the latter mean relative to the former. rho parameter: 1.27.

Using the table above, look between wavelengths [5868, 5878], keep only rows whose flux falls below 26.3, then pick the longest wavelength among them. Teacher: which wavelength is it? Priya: 5877.23 Ang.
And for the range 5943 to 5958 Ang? 5957.62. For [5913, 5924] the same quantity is 5923.42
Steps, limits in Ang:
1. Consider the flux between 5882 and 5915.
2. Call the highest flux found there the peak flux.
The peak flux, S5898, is 21.7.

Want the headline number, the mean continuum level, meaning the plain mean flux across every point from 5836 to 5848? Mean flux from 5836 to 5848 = 33.9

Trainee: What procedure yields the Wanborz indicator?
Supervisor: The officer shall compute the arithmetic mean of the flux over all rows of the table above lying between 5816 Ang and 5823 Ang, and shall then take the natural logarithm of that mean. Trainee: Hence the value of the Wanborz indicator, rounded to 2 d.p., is 3.46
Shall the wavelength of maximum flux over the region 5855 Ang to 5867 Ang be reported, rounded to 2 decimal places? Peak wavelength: 5855.62 Ang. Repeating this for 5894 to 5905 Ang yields 5904.36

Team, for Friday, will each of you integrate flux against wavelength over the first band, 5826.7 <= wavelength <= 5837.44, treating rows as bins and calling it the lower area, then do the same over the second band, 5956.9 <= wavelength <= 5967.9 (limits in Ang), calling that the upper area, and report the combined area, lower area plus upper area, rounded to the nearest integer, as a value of 625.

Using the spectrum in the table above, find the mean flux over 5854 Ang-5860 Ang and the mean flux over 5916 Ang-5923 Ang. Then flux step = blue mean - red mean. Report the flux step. 4.9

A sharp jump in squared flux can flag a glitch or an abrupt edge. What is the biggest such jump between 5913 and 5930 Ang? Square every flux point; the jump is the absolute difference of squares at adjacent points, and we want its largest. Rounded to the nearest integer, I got 19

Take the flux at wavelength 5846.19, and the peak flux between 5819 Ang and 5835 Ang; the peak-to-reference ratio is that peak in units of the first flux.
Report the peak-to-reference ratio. 1.04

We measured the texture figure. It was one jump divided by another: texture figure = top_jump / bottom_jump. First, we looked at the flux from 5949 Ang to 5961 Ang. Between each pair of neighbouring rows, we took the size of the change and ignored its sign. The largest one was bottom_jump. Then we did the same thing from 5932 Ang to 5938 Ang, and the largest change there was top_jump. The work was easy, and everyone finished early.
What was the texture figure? 1.7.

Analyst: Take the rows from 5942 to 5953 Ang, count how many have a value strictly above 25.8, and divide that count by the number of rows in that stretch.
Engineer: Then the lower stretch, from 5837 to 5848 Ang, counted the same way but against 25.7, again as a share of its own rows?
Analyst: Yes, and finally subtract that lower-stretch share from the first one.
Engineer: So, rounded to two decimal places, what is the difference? -0.50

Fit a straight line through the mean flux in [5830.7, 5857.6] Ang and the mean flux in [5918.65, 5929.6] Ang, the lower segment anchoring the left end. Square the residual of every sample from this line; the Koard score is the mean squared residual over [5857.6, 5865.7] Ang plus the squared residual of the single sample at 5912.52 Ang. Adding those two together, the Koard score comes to 19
